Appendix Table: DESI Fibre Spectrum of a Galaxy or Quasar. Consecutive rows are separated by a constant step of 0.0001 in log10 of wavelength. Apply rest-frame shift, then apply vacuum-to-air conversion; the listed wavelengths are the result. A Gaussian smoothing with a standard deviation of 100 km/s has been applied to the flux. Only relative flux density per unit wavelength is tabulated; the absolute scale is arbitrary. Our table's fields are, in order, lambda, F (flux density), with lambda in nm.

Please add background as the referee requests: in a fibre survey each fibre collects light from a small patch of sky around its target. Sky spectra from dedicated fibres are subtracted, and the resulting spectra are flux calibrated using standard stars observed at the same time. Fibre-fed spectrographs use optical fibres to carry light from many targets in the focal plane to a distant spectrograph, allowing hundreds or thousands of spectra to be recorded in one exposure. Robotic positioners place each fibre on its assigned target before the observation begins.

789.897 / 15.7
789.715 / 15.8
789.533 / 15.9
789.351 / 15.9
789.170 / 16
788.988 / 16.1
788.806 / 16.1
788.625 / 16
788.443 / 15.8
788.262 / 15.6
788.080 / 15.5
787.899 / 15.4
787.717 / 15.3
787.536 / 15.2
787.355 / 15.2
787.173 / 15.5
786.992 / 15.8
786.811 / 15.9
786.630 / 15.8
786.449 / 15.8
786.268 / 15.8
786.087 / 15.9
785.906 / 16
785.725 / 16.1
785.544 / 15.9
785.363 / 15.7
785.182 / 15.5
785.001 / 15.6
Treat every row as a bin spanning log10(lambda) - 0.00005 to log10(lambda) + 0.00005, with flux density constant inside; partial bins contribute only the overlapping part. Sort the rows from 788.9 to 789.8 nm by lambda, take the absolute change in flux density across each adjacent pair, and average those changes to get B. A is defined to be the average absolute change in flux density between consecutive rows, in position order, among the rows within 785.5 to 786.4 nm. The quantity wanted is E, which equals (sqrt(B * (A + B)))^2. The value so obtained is 0.0150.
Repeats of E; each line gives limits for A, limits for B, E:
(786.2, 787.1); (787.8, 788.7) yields 0.0300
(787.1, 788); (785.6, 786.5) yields 0.0150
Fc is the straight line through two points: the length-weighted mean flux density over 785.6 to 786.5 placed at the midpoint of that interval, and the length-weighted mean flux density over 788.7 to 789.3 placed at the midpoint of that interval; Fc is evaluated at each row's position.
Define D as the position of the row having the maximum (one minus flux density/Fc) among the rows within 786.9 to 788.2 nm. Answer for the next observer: 787.536 nm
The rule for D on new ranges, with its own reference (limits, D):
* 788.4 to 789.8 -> 789.715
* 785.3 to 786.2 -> 785.363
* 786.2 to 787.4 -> 787.355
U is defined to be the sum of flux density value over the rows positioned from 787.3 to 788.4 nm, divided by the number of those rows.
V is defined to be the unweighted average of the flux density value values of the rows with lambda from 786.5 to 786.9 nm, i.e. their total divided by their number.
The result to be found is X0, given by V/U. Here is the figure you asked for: 1.03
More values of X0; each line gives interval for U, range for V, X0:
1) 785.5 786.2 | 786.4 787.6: 0.98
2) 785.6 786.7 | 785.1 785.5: 0.98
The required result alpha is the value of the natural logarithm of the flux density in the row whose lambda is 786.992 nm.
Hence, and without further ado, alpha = 2.76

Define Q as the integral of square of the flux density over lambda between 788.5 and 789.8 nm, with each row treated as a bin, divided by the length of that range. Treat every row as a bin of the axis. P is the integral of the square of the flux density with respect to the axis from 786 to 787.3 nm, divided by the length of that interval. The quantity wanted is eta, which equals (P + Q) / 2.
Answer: 252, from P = 249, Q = 255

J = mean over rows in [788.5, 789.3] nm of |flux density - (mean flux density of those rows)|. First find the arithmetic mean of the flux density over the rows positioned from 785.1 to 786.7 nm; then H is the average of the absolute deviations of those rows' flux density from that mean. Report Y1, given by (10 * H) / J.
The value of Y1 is 25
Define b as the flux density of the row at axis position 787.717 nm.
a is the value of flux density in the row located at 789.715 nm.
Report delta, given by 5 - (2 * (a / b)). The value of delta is 2.93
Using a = 15.8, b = 15.3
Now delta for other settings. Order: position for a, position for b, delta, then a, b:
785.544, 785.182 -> 2.95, 15.9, 15.5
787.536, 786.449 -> 3.08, 15.2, 15.8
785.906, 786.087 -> 2.99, 16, 15.9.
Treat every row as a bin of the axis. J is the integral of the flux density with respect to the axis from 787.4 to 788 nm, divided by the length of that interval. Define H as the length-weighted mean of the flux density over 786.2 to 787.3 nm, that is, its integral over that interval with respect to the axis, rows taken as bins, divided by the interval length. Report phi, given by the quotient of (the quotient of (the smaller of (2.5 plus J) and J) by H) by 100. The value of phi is 0.0097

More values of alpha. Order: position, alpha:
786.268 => 2.76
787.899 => 2.73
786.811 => 2.77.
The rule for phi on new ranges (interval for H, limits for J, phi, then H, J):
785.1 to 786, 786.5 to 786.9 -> 0.0100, 15.8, 15.9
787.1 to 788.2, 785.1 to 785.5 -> 0.0102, 15.3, 15.6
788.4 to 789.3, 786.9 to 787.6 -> 0.0096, 16.0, 15.4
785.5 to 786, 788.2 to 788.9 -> 0.0099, 16.0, 15.9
